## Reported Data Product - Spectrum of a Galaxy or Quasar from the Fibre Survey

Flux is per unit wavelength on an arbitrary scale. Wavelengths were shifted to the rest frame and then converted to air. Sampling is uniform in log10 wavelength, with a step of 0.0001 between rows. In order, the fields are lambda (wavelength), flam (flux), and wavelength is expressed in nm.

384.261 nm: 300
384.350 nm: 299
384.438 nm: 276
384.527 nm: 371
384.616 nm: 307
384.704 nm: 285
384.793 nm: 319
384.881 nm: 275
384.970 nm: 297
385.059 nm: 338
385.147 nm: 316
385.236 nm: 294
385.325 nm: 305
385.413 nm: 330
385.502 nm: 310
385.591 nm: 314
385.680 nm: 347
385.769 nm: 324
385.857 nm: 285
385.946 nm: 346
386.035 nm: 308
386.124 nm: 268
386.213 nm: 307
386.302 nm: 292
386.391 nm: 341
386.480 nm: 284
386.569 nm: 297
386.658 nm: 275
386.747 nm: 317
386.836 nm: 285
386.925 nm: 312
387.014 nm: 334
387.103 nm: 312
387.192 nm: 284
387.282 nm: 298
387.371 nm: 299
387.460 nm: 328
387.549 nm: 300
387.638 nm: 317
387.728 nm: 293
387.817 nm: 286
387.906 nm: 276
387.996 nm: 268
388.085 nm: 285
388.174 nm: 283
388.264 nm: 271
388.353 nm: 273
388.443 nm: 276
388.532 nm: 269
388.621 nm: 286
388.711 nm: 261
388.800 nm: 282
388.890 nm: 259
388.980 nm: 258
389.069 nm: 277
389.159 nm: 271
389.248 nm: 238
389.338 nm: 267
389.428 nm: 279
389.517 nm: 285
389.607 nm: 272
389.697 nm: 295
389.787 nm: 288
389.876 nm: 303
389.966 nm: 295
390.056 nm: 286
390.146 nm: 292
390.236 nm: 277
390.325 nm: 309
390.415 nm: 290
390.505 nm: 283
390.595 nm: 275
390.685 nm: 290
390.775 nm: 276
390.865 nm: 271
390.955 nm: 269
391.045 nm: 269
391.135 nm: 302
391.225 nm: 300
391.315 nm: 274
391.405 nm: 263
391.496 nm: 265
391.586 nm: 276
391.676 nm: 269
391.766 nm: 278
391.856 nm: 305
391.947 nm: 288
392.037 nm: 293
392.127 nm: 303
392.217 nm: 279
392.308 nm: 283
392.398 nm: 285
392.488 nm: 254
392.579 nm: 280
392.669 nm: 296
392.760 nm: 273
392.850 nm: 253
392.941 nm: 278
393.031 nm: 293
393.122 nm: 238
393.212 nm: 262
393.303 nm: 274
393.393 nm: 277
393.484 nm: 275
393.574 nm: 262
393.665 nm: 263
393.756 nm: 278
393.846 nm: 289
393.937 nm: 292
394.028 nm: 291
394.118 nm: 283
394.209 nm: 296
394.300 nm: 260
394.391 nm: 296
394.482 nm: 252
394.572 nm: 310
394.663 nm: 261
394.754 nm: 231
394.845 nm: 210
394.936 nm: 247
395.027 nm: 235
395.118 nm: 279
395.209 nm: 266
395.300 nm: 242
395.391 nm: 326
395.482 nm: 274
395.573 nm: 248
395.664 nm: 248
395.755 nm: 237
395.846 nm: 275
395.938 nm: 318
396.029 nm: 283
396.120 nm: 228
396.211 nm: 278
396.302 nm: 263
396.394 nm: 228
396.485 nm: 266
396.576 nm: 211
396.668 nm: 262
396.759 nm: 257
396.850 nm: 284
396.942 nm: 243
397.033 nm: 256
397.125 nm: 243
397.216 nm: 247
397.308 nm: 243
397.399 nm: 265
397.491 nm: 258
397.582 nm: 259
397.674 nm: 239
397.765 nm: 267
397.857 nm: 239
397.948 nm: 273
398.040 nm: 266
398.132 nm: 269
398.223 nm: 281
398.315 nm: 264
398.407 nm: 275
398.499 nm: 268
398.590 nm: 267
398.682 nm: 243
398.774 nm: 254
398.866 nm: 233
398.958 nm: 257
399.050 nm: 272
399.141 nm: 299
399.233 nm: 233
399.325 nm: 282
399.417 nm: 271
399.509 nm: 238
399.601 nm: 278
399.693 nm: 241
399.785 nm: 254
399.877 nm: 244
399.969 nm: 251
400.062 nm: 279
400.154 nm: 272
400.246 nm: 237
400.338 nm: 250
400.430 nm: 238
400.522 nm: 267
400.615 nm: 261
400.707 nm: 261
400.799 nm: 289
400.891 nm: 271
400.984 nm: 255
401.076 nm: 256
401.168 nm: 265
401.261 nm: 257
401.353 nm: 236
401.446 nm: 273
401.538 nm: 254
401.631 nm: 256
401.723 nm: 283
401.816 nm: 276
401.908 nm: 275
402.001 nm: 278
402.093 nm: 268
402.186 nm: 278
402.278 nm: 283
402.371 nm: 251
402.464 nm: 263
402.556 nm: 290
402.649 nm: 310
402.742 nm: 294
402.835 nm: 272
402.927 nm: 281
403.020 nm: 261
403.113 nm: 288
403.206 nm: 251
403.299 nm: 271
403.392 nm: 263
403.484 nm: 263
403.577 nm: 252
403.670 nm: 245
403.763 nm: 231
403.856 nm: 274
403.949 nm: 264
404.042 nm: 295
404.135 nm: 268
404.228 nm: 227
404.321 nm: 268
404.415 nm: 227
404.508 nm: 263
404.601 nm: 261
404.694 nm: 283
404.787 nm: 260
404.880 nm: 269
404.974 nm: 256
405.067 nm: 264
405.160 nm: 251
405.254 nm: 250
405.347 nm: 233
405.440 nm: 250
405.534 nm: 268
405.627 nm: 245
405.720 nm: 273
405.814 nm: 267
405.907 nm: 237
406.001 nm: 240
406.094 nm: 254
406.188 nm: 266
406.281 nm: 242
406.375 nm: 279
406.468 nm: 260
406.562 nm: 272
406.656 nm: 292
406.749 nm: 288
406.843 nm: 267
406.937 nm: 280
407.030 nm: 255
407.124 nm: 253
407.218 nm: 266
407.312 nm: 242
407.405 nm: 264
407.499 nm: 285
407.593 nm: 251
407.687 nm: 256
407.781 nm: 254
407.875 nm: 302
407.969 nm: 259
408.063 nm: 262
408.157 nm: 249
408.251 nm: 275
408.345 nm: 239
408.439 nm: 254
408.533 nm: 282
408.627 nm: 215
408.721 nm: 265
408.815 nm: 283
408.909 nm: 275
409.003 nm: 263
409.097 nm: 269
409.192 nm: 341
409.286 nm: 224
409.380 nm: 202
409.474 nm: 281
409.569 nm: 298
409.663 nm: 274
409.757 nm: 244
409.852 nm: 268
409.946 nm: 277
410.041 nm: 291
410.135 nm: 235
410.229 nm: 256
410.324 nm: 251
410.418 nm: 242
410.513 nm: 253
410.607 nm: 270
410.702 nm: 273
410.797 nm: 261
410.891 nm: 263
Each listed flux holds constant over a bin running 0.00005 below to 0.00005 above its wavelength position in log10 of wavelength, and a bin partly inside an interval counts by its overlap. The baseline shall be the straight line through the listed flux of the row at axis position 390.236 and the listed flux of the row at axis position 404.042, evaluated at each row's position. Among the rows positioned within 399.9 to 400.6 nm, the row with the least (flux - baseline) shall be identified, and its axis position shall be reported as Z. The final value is 400.246 nm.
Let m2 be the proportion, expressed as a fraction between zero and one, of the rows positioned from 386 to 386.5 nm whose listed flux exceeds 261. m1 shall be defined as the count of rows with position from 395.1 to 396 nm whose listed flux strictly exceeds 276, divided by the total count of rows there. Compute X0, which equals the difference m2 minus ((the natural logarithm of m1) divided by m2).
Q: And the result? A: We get 2.2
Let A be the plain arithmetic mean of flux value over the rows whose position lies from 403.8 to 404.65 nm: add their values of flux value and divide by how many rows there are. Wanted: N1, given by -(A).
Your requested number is -261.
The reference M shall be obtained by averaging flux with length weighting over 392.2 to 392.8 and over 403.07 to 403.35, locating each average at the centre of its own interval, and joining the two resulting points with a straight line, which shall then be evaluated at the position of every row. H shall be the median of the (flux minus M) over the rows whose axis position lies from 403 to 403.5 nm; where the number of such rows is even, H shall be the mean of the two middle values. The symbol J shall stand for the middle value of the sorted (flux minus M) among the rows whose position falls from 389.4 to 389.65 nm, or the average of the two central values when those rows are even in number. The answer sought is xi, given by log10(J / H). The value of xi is -0.5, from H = -6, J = -2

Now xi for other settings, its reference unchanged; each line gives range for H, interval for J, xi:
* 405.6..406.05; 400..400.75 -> -0.3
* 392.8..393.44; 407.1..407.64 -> 0.3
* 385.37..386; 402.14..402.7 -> -0.6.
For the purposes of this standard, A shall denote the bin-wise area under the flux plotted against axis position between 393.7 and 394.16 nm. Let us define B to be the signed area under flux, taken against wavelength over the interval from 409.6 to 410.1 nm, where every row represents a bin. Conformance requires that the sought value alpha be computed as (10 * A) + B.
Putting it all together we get 1453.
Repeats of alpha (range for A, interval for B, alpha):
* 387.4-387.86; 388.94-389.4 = 1523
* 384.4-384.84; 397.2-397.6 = 1473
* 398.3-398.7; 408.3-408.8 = 1186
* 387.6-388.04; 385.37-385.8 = 1403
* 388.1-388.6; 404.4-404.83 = 1492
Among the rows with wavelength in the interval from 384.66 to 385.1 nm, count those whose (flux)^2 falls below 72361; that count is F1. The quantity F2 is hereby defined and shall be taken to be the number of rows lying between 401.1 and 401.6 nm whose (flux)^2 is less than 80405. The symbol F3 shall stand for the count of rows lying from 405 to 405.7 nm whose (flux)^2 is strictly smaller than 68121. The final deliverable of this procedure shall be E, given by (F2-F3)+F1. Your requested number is 0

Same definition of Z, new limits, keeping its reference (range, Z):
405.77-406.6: 405.907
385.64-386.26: 386.124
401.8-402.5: 402.371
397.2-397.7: 397.674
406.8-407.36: 407.312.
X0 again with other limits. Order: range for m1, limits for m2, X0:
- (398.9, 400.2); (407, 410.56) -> 3.0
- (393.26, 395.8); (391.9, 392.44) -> 1.9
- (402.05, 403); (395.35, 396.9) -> 1.5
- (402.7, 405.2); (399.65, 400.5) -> 7.8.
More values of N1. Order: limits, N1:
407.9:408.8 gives -256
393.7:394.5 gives -282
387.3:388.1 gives -295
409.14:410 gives -268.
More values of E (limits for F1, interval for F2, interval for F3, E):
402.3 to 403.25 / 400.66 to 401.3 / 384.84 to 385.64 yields 10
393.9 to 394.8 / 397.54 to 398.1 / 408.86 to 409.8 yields 7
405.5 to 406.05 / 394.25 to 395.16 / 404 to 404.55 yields 11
